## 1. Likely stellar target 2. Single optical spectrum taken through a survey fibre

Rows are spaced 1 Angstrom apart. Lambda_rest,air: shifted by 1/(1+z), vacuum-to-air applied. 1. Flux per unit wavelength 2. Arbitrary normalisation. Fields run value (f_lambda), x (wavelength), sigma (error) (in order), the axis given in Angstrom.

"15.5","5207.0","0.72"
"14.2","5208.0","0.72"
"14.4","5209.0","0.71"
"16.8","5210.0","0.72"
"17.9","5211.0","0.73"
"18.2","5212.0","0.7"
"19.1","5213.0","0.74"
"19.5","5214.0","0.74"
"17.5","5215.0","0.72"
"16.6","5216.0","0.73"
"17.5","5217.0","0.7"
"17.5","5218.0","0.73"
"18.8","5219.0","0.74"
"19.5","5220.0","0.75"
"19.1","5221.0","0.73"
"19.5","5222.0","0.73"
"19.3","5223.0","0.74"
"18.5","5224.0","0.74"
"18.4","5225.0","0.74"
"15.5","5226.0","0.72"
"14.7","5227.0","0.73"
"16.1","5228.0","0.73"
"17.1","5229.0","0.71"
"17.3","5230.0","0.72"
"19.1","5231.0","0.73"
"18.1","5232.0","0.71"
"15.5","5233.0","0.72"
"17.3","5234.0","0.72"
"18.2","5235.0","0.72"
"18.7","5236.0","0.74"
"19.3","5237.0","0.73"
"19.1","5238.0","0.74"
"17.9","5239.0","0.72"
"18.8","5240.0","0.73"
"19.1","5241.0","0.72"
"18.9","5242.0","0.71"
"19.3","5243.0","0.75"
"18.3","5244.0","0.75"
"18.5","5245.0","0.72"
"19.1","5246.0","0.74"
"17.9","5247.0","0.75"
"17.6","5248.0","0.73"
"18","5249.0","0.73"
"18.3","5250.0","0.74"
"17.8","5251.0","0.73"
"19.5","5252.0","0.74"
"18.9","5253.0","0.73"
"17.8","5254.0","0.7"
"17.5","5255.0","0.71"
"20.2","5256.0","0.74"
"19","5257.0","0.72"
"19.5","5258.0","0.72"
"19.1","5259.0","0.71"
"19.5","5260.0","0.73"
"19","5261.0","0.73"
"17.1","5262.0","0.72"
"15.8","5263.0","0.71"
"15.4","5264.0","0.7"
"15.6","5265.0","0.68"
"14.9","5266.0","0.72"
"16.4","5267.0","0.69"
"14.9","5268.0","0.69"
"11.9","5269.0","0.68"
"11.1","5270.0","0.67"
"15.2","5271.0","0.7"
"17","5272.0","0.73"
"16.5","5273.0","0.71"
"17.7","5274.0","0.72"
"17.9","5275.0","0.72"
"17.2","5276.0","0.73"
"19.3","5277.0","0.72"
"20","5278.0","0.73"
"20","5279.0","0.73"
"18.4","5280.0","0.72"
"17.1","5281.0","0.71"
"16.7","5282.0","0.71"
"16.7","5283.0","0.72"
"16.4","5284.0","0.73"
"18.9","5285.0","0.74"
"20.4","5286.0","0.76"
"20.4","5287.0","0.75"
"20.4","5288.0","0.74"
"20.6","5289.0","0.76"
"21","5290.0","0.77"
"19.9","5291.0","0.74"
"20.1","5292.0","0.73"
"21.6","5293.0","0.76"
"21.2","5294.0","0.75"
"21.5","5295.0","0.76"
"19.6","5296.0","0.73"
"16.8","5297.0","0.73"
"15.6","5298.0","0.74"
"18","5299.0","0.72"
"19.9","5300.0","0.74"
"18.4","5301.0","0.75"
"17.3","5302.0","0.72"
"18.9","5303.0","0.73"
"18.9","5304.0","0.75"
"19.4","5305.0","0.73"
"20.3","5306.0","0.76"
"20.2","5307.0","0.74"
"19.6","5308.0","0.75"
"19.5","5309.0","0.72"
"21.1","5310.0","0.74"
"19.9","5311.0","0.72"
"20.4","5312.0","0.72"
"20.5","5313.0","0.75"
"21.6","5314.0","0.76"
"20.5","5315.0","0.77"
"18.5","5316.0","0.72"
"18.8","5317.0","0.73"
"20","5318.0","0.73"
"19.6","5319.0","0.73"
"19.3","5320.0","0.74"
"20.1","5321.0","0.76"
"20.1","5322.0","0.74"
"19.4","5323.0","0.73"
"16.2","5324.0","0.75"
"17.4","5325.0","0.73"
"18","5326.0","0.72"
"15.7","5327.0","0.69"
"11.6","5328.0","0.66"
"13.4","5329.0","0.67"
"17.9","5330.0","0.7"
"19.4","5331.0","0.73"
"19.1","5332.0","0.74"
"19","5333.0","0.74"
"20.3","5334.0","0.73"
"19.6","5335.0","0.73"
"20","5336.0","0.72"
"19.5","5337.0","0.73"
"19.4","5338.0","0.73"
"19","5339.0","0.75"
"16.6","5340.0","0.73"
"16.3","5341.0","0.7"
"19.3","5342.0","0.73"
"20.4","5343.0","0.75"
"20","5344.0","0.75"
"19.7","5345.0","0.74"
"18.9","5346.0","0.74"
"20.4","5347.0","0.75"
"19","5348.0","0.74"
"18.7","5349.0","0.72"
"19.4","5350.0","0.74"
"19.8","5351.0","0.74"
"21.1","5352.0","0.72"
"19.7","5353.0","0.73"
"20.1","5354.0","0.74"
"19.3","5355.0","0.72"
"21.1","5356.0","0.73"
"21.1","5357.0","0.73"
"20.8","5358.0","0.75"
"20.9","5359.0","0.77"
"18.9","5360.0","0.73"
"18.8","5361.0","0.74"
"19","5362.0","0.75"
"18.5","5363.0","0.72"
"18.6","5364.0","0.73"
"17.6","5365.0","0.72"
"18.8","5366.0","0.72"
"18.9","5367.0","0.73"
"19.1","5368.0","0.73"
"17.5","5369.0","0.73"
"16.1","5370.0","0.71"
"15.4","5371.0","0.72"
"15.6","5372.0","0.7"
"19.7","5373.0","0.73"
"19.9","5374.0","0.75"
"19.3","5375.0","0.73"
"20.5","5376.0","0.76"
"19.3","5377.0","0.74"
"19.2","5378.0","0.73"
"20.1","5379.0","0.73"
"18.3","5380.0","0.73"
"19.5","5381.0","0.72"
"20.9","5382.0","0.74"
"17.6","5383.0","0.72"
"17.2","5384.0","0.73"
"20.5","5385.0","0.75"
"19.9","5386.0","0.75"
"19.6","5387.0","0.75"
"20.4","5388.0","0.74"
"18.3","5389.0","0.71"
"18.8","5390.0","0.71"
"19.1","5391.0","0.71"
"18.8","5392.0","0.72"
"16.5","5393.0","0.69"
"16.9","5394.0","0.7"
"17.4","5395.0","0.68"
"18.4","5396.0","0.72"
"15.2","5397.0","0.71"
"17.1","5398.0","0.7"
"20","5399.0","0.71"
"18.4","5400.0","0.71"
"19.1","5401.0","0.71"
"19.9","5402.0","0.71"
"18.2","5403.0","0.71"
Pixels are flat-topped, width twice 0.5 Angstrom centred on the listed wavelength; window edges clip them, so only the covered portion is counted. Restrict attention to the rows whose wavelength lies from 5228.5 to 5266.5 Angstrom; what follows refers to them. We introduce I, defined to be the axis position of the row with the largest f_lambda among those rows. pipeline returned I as 5256.0 Angstrom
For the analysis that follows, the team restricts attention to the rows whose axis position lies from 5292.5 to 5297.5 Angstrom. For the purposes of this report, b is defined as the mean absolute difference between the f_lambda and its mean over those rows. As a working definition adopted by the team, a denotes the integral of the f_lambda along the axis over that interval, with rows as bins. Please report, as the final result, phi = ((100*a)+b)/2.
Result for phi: 5036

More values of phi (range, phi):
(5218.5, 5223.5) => 4810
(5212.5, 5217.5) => 4511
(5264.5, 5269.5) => 3686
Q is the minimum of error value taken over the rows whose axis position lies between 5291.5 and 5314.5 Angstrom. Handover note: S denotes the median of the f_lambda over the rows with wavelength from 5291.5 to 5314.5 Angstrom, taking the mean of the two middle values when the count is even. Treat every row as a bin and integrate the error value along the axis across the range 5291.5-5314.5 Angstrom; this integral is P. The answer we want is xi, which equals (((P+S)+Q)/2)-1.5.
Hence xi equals 17.3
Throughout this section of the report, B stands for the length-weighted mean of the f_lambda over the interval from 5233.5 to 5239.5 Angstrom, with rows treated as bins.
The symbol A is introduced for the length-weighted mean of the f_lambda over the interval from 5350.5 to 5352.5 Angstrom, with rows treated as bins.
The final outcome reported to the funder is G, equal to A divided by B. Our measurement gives 1.11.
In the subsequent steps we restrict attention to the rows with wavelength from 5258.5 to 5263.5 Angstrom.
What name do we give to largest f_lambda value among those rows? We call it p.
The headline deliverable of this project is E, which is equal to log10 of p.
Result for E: 1.29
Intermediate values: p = 19.5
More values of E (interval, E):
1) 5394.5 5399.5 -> 1.30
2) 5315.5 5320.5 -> 1.30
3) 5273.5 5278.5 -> 1.30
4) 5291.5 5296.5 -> 1.33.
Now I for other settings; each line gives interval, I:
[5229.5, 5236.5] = 5231.0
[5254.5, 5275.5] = 5256.0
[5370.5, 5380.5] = 5376.0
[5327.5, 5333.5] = 5331.0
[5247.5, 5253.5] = 5252.0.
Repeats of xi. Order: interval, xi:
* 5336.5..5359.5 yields 17.2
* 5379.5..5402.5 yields 16.5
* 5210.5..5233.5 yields 16.3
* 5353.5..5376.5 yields 16.8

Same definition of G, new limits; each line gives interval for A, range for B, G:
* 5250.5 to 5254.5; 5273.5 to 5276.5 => 1.05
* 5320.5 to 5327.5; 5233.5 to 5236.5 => 1.00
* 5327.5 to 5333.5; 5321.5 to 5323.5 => 0.85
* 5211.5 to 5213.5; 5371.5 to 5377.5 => 0.98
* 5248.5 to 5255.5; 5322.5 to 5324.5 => 1.03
